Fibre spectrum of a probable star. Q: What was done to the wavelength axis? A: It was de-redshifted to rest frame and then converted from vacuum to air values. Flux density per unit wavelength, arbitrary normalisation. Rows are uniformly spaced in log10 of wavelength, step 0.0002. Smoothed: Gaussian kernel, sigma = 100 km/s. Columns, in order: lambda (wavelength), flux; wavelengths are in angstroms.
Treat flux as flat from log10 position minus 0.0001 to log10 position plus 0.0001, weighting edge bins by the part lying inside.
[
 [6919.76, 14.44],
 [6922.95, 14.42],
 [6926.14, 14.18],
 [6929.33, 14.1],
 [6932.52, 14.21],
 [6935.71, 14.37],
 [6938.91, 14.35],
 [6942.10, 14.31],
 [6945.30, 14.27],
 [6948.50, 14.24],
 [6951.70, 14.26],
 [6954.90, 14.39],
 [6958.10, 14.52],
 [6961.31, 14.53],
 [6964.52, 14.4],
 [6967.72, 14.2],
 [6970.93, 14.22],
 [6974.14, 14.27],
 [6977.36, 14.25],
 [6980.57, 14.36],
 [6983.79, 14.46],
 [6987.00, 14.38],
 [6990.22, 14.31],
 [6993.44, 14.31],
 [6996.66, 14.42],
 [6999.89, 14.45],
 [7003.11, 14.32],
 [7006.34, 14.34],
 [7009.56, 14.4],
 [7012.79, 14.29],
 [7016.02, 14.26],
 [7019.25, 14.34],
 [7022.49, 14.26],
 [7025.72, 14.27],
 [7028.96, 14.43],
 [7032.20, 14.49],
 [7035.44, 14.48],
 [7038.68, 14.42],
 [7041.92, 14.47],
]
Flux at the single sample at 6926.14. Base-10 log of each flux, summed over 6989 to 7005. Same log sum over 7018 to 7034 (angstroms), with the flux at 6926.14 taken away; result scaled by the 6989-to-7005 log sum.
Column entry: -1.45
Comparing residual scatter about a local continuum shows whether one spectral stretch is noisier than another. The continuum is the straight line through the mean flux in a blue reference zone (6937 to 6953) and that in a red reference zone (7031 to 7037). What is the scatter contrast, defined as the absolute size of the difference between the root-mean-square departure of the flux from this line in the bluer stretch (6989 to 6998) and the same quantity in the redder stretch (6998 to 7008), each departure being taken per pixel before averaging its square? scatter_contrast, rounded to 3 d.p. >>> 0.010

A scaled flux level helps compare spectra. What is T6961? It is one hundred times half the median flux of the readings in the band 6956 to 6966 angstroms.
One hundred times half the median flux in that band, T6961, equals 726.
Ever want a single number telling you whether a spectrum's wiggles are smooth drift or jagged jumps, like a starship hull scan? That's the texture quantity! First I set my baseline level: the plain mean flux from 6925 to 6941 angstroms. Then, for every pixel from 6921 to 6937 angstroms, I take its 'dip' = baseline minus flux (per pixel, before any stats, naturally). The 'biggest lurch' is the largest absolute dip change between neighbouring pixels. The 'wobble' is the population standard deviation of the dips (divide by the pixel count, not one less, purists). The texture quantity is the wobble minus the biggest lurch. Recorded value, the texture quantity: -0.12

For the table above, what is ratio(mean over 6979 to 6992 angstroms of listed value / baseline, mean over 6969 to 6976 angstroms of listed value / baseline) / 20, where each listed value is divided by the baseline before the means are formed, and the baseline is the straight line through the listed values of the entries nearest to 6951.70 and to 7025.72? 0.0505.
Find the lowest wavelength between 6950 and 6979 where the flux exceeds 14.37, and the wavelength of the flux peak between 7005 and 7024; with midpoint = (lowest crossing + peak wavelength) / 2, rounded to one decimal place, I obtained 6982.2 angstroms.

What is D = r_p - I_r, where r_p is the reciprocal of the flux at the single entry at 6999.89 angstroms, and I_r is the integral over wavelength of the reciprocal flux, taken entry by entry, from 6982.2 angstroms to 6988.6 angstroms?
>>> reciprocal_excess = -0.38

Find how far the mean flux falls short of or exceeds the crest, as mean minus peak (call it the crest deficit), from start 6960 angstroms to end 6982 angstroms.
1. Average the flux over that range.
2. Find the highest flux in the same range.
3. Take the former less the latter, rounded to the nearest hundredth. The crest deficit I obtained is -0.21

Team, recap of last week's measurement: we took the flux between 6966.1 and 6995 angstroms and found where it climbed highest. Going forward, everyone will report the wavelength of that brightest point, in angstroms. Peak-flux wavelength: 6983.79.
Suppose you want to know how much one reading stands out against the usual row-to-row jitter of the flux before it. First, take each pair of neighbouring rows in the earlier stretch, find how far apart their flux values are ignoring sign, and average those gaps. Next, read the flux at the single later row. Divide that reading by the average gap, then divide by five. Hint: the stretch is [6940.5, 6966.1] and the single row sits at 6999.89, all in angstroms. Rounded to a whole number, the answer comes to 41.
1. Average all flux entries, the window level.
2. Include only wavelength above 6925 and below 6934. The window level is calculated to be 14.2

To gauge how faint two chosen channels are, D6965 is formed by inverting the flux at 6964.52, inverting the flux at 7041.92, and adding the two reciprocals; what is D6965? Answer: 0.139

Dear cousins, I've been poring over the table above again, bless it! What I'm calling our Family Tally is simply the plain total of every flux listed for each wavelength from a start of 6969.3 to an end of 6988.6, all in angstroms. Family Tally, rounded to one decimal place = 85.9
